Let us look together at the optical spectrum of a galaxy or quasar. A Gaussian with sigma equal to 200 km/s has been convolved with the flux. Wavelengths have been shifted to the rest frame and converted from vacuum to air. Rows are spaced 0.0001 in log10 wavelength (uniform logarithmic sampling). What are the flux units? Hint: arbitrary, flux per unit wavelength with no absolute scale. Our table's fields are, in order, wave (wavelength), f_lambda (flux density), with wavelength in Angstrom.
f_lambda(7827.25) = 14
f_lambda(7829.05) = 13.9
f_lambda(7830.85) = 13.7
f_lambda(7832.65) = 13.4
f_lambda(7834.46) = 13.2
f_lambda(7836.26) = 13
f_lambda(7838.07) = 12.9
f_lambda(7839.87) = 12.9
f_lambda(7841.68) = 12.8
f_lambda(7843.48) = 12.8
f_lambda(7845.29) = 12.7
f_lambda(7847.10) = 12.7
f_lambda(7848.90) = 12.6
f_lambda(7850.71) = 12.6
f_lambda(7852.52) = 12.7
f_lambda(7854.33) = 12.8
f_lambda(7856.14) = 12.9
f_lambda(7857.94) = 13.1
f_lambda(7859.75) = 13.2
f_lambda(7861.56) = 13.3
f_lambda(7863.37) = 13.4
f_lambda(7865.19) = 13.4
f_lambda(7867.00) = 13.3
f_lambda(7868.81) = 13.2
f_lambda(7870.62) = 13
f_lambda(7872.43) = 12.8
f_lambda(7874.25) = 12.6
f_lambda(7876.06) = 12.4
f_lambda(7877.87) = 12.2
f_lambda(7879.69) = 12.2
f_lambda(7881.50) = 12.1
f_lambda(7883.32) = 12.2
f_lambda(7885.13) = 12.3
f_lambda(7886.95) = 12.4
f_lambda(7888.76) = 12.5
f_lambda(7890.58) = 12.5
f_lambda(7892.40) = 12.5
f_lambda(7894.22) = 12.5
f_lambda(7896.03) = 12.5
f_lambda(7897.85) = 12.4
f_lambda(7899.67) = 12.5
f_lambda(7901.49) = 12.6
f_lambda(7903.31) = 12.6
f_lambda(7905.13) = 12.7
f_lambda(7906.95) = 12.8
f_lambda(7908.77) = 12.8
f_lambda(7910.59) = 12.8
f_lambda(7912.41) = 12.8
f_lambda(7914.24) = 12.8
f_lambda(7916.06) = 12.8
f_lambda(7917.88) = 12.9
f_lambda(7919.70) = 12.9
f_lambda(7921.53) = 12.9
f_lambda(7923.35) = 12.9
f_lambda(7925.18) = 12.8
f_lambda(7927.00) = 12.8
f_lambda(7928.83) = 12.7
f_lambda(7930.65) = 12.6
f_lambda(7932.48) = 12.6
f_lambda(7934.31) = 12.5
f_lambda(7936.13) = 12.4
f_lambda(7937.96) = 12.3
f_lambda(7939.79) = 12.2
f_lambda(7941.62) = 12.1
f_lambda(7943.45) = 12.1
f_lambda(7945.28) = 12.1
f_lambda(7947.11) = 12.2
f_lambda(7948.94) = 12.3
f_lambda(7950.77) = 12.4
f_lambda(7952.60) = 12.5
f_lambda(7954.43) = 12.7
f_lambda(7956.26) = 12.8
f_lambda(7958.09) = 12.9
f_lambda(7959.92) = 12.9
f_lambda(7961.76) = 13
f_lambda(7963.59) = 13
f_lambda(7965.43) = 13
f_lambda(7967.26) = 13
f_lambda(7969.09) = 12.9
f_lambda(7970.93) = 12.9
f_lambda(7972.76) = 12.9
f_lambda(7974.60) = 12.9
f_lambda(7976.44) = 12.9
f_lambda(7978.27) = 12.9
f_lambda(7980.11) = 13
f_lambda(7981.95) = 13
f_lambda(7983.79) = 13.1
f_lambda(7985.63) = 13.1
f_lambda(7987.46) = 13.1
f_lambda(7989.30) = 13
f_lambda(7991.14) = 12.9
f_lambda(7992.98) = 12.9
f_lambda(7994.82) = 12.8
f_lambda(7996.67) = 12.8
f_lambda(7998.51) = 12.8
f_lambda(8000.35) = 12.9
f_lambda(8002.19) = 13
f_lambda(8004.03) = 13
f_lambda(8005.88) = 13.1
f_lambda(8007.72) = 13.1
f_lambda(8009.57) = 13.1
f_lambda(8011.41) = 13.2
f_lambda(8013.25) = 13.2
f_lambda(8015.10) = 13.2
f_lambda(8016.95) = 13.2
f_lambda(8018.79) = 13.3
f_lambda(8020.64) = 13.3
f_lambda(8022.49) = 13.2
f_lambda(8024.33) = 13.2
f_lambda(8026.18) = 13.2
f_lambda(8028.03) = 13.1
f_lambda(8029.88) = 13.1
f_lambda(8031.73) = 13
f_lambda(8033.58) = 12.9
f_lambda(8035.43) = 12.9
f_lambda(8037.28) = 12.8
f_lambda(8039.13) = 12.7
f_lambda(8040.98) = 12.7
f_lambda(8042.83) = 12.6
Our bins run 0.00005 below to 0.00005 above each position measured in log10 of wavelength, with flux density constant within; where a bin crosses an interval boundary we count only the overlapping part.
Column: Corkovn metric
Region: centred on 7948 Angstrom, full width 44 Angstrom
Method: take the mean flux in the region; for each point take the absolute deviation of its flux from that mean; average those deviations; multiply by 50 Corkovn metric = 14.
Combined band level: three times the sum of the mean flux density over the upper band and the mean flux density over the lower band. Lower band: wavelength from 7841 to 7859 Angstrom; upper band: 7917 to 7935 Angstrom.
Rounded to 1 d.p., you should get 76.6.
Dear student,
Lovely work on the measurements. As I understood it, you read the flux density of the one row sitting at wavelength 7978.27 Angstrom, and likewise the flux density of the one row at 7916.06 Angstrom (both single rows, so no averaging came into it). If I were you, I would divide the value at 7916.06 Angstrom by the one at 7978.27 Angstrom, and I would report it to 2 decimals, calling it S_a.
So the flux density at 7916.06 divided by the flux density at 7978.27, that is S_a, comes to 0.99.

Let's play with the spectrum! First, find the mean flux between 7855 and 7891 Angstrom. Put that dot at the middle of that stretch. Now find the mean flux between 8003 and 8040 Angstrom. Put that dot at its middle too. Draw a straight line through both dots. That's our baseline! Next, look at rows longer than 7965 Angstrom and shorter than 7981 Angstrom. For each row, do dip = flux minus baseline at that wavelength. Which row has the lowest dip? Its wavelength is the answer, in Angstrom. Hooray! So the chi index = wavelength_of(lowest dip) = 7978.27 Angstrom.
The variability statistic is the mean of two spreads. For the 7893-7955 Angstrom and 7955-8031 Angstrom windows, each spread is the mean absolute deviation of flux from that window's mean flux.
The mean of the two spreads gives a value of 0.17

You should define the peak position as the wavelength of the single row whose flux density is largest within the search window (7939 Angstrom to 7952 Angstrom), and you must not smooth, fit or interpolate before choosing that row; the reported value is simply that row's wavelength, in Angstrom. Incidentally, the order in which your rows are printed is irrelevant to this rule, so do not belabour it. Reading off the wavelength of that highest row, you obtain 7950.77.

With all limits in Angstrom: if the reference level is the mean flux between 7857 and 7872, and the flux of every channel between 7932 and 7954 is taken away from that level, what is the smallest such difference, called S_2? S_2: 0.6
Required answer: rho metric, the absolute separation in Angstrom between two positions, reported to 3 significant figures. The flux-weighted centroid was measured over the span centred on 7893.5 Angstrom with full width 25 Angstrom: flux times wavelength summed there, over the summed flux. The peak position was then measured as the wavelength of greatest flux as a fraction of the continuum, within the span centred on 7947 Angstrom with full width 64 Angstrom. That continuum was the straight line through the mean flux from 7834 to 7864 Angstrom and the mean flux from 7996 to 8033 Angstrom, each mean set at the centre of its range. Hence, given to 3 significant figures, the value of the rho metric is 68.4 Angstrom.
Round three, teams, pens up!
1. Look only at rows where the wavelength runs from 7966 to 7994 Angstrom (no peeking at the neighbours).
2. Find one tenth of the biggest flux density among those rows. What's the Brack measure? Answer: 1.310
